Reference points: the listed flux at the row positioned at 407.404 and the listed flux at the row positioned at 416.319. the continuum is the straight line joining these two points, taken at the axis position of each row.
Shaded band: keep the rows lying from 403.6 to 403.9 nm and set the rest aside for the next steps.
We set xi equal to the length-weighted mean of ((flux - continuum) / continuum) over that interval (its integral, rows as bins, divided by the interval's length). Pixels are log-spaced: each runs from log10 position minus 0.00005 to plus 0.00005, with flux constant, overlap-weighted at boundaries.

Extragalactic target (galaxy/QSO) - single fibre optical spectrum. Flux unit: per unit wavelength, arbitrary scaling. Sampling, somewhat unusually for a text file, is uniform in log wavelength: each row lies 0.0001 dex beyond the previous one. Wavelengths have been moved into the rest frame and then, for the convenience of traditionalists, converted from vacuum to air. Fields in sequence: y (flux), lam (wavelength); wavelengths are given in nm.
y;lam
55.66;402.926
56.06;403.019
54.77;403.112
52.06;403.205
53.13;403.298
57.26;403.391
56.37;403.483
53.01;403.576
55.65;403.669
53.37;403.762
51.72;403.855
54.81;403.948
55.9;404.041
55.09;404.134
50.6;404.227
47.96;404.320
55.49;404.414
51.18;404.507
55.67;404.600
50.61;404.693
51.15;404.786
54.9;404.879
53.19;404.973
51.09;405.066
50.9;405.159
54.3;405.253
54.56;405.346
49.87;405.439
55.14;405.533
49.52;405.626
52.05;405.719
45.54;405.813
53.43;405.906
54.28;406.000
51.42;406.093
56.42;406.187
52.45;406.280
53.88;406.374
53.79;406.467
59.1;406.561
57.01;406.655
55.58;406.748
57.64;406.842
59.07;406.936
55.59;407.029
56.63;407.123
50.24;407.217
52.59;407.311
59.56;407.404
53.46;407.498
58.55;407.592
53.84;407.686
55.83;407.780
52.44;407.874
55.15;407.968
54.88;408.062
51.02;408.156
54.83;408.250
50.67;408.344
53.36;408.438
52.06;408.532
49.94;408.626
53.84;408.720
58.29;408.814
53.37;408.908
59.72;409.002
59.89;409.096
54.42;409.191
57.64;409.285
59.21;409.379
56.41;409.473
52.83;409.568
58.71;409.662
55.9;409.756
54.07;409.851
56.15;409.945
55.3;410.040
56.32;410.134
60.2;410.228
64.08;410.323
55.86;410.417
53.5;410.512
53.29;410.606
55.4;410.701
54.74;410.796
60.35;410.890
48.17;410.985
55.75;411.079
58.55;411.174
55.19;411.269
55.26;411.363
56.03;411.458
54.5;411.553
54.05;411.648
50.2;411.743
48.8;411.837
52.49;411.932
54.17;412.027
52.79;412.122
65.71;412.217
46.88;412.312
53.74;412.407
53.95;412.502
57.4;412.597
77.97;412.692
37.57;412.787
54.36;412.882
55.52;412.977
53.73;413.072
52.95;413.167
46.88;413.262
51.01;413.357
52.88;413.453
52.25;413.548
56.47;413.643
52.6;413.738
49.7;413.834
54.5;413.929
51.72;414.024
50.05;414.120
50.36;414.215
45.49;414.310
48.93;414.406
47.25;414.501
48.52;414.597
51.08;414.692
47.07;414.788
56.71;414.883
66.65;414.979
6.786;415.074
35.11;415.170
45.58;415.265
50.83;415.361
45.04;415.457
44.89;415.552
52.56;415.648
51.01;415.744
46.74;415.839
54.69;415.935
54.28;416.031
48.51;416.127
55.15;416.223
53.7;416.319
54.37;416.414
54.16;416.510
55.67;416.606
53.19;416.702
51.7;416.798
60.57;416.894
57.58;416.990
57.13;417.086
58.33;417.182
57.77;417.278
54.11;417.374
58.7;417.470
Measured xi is -0.14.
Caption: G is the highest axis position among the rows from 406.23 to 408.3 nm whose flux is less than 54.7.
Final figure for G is 408.156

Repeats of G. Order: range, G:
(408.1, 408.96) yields 408.908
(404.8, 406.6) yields 406.467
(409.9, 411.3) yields 410.985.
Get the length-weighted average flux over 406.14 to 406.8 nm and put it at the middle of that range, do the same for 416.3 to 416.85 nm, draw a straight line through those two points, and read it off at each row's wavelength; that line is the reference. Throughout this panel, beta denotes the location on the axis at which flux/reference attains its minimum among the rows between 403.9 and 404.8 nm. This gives 404.320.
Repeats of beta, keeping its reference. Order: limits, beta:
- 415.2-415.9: 415.552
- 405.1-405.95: 405.813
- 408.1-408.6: 408.344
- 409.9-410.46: 410.040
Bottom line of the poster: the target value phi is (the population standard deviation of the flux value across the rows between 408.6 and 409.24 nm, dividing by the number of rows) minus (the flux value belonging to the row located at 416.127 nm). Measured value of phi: -45.0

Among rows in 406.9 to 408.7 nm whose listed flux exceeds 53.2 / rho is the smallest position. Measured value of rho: 406.936 nm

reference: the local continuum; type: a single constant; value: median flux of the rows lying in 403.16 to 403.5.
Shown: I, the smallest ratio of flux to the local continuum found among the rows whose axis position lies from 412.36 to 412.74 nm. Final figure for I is 0.98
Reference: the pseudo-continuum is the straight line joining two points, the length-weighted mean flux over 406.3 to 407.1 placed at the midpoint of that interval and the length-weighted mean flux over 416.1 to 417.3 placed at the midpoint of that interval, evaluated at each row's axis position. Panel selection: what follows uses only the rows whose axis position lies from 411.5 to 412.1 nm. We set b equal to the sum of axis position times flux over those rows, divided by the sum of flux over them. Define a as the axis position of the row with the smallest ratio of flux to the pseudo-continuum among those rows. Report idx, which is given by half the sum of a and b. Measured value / 411.81 nm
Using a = 411.837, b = 411.79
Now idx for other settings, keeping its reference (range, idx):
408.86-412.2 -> 410.74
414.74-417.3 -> 415.59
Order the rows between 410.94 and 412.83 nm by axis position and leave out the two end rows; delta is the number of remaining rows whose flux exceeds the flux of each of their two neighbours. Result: 5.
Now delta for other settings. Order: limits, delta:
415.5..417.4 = 7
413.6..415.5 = 6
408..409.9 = 6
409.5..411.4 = 6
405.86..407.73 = 8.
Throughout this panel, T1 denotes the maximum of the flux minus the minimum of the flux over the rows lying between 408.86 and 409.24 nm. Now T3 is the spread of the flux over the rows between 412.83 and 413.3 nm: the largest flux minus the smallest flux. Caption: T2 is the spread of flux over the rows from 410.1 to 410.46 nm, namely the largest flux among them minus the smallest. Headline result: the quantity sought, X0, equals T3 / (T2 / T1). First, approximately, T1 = 7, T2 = 8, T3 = 9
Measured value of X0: 6.9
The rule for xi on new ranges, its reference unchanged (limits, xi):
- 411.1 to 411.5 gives -0.01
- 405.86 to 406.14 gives -0.12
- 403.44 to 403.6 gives -0.12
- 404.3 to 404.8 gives -0.15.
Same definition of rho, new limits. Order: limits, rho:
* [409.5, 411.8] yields 409.662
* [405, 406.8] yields 405.253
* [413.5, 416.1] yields 413.643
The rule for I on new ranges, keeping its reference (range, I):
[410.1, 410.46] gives 1.02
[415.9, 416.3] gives 0.89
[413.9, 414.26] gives 0.91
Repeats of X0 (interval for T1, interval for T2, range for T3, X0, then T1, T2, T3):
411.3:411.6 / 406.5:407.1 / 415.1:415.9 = 7.6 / 2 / 4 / 17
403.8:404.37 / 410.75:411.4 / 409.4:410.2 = 3.8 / 8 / 12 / 6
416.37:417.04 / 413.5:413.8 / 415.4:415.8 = 16.1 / 9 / 4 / 8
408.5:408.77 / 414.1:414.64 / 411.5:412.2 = 4.6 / 4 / 5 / 6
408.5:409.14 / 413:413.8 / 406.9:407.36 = 9.2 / 10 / 10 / 9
